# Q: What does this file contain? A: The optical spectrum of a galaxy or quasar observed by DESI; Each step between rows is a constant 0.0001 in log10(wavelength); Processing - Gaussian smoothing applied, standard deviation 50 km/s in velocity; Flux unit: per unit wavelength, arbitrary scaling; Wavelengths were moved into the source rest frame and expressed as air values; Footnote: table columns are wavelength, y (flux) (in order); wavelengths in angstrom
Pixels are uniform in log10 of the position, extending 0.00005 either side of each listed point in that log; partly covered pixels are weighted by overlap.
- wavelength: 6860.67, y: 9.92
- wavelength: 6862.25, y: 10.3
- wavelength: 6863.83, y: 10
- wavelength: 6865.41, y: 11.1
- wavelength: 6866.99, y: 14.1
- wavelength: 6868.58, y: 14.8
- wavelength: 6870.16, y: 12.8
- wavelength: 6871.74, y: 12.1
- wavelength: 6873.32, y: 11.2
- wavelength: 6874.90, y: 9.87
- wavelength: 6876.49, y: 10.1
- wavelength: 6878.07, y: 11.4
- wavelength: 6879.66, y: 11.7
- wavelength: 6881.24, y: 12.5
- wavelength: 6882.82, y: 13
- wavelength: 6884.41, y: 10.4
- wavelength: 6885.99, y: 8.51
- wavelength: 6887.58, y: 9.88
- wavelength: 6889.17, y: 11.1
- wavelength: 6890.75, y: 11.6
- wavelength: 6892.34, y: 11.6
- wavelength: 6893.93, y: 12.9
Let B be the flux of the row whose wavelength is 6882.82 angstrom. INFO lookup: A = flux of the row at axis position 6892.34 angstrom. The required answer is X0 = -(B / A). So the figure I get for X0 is -1.12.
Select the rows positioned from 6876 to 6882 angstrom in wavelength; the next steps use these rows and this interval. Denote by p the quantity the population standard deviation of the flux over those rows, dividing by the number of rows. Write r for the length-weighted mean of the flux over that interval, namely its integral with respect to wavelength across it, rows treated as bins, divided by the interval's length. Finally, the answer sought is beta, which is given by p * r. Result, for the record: 9.9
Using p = 0.9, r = 11.5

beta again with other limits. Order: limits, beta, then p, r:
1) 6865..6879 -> 19.0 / 1.6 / 12.0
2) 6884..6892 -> 11.1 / 1.1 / 10.4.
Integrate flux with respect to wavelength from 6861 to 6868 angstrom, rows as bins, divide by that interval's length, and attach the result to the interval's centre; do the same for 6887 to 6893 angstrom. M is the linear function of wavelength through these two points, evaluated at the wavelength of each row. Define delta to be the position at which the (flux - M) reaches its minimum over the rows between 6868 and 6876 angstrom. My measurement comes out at 6874.90 angstrom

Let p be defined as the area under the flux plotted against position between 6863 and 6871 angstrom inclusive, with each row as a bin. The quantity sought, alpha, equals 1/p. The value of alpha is 0.0100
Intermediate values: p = 100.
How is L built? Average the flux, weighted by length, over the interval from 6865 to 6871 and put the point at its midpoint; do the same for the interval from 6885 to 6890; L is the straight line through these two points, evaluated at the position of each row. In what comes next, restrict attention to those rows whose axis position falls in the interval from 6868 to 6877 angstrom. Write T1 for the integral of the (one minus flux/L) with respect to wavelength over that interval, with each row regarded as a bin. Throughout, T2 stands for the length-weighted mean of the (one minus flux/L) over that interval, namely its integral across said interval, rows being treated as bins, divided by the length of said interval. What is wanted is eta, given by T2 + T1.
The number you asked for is 0.61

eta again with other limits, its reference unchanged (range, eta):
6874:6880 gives 0.59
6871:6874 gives 0.28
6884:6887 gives 0.34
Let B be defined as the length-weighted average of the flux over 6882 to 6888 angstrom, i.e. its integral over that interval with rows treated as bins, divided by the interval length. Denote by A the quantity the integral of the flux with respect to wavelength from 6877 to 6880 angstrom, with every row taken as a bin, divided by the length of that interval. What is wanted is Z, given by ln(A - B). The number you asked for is -0.12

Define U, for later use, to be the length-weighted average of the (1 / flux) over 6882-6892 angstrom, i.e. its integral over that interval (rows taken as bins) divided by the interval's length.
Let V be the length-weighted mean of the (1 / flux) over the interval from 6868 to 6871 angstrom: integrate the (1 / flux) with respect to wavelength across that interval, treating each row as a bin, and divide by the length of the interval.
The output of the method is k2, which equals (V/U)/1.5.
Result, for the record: 0.52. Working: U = 0.094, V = 0.073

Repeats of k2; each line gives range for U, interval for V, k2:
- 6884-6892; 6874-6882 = 0.62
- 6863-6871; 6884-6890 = 0.83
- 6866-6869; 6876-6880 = 0.86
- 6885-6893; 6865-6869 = 0.52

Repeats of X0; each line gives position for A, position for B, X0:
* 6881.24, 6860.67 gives -0.79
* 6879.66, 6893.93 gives -1.10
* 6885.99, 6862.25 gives -1.21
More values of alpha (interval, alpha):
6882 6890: 0.0118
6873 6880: 0.0133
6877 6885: 0.0106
